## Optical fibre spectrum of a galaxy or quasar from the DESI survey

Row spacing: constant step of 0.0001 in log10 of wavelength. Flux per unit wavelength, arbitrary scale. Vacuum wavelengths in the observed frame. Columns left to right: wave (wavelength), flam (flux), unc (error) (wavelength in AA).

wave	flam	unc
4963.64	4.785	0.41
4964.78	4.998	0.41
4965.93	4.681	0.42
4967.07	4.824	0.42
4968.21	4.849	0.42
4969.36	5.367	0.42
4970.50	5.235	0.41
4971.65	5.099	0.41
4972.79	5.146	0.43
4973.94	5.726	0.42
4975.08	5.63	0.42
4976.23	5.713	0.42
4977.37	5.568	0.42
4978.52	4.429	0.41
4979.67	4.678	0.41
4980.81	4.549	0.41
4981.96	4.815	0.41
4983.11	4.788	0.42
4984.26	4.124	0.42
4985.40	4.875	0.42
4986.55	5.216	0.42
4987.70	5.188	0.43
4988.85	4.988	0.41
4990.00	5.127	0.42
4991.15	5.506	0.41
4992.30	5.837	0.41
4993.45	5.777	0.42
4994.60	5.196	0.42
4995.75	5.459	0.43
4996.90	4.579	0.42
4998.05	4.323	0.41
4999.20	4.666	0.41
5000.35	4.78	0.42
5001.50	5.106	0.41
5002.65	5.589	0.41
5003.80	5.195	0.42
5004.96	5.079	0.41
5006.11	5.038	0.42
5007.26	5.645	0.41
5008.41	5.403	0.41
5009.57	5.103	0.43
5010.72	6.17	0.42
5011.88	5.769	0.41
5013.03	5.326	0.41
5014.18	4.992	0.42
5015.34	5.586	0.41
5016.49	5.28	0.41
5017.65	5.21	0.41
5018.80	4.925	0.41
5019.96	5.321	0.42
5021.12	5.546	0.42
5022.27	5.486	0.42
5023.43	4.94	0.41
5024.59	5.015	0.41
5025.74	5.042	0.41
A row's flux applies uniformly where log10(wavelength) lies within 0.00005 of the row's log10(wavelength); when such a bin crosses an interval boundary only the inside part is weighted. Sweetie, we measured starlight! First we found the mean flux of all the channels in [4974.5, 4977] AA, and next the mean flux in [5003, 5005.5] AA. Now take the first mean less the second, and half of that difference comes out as 0.3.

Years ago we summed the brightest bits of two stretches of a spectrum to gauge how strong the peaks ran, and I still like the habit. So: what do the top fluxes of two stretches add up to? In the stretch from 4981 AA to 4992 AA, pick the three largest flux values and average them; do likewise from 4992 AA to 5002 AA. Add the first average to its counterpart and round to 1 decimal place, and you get 11.0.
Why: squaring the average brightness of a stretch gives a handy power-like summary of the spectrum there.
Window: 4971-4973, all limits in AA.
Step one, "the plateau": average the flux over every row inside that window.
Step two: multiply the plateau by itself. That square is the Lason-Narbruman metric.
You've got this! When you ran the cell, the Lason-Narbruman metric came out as 26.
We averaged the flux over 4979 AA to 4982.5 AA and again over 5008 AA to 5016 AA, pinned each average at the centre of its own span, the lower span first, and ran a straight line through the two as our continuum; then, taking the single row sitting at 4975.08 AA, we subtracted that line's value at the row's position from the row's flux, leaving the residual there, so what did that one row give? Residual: 1.10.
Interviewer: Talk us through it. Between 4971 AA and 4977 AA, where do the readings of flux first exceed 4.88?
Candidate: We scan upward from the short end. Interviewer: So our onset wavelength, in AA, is 4971.65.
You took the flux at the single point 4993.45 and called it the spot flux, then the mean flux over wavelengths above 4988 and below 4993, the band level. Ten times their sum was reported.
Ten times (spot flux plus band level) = 111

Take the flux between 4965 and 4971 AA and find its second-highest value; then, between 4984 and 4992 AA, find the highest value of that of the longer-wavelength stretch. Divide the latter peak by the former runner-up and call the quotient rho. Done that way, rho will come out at 1.05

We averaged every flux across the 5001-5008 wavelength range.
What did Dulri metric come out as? 5.28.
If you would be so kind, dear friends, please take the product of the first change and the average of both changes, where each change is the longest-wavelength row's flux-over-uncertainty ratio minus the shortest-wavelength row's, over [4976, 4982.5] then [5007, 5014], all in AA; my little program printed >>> 2.4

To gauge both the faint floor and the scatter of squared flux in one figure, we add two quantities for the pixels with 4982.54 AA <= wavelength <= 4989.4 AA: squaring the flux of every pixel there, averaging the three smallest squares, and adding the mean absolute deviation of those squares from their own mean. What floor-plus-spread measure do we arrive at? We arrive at 23.8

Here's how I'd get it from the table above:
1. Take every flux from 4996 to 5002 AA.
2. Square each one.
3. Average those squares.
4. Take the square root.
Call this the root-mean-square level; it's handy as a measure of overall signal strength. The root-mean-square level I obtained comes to 4.70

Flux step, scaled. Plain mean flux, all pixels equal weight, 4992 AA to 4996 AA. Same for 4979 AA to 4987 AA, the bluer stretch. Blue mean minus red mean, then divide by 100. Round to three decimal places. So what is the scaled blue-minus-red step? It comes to -0.008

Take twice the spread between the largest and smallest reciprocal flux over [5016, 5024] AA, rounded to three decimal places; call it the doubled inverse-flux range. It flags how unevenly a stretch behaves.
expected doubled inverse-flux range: 0.045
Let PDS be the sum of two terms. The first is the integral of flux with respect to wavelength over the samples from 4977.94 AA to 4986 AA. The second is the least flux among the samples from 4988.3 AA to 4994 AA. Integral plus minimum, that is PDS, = 42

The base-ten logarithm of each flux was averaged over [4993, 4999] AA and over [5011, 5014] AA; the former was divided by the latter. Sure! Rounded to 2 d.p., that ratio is 0.94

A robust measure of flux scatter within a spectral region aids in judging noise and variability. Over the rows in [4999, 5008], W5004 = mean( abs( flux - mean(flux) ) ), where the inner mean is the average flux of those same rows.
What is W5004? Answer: 0.25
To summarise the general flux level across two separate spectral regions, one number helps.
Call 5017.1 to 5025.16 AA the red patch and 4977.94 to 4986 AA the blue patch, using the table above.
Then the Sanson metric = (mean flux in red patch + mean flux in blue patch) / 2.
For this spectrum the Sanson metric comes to 4.91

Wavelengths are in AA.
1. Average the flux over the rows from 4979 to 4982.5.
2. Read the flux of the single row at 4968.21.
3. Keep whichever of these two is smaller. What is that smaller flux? 4.7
